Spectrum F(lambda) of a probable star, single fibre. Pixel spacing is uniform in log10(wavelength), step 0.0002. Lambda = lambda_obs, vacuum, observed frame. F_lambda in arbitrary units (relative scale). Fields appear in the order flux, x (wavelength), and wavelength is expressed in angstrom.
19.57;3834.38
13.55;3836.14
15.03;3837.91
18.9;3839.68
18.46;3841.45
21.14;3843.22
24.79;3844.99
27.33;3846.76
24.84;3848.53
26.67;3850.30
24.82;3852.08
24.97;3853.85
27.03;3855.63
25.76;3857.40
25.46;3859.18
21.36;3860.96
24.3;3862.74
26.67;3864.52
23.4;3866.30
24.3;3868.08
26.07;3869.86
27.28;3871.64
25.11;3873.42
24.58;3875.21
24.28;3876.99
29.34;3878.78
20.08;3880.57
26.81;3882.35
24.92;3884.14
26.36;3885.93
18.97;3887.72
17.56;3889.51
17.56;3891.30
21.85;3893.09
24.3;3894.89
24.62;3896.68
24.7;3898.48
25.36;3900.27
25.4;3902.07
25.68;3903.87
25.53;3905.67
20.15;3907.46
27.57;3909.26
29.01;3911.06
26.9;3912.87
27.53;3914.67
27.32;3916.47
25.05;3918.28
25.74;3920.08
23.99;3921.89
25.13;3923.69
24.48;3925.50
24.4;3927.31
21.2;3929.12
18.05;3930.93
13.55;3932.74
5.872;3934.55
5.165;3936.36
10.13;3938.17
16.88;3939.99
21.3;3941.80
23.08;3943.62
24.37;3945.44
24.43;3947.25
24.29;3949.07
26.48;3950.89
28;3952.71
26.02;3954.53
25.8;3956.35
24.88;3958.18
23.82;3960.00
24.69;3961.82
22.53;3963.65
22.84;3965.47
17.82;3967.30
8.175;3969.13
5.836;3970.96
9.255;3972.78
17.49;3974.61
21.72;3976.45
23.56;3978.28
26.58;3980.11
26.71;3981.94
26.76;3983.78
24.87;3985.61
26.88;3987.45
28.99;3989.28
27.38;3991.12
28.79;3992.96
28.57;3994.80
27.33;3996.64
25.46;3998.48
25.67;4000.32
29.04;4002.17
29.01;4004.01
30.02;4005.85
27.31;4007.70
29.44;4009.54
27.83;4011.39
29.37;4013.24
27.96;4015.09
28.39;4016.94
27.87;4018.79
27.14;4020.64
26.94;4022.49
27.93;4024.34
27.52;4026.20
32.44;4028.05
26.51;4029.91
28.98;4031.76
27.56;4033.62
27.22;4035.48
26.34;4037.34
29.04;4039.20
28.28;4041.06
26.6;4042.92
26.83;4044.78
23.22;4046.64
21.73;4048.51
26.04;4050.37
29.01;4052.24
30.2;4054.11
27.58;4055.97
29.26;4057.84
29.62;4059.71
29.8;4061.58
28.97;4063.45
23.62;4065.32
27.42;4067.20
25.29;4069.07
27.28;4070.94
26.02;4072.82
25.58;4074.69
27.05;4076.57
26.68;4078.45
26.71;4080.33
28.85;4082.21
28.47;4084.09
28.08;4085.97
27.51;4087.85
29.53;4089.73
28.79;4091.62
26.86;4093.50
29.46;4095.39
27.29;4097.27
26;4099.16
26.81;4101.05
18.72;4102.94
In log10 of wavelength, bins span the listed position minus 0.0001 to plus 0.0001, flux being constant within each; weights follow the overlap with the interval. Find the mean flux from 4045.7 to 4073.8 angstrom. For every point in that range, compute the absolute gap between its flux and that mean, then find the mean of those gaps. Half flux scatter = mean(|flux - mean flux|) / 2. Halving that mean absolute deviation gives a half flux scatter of 1.07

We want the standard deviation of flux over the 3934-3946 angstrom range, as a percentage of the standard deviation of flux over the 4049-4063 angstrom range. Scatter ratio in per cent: 555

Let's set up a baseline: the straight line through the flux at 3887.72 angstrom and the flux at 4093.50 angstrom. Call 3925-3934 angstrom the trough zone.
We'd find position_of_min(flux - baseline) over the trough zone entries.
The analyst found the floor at 3932.74 angstrom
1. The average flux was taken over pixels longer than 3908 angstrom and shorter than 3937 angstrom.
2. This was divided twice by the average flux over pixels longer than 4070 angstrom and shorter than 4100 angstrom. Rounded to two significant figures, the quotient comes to 0.029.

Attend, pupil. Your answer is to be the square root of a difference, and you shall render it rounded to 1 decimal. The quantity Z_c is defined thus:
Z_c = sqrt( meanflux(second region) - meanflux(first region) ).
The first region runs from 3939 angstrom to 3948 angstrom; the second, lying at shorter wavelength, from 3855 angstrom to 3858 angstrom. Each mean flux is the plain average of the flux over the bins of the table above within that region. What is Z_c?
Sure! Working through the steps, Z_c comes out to 2.1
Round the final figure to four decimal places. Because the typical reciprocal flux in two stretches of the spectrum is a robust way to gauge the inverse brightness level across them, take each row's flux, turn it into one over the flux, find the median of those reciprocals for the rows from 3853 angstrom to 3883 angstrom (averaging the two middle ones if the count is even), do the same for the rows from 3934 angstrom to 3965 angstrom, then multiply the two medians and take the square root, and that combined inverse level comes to 0.0405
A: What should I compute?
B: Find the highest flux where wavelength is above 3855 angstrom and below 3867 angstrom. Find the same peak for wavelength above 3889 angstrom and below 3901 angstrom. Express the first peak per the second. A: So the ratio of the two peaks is 1.07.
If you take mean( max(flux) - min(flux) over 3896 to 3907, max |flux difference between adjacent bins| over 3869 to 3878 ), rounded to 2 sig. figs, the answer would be 1.6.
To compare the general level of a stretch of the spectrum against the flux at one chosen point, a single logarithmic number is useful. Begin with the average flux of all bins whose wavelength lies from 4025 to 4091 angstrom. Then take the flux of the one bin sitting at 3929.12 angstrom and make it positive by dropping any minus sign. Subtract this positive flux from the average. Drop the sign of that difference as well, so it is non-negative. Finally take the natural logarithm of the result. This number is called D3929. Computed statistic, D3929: 1.8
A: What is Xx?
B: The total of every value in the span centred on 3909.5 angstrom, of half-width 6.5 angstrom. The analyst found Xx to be 182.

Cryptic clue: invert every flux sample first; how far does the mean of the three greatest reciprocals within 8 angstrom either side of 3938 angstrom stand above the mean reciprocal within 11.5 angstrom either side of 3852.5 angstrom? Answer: 0.113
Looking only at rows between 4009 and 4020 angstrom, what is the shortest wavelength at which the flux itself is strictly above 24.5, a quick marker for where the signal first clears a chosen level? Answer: 4009.54 angstrom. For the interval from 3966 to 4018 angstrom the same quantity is 3980.11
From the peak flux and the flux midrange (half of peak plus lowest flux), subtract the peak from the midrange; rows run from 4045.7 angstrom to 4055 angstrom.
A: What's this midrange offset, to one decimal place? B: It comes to -4.2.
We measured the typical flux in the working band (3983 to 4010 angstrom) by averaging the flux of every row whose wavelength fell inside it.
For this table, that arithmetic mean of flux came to 28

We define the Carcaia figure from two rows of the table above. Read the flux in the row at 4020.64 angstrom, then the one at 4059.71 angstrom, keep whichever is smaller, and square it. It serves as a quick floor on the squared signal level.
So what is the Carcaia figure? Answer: 737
